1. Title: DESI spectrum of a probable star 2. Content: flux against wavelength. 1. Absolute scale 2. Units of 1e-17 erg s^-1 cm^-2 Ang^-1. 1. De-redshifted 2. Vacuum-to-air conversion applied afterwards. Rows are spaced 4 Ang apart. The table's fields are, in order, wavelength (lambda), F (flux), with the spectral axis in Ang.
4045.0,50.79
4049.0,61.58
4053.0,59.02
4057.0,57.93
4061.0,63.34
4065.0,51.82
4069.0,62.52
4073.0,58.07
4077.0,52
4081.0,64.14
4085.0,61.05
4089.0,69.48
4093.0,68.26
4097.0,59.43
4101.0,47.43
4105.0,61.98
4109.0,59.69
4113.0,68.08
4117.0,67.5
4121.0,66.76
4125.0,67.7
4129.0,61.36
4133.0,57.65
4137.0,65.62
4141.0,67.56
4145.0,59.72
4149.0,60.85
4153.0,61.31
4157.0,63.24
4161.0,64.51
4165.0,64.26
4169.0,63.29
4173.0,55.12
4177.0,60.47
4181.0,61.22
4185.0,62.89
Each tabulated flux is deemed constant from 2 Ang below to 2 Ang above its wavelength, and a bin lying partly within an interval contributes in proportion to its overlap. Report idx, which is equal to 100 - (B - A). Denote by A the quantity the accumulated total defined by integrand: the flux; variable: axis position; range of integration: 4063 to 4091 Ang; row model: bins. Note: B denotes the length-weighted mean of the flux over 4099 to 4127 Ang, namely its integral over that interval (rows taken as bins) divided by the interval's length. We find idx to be 1714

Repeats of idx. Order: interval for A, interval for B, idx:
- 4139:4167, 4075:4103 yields 1806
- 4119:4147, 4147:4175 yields 1824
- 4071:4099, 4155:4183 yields 1768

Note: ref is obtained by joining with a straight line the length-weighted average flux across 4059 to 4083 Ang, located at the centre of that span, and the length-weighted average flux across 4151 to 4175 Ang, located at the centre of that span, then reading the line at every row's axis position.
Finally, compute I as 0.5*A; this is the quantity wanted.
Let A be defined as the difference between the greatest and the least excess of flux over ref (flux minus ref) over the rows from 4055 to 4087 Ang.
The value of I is 6.0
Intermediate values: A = 12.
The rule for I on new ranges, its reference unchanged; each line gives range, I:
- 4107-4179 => 7.6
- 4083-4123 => 11.2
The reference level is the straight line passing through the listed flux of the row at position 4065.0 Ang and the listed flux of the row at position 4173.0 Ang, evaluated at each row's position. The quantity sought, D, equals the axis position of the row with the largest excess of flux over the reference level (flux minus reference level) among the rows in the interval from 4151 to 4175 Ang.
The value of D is 4161.0 Ang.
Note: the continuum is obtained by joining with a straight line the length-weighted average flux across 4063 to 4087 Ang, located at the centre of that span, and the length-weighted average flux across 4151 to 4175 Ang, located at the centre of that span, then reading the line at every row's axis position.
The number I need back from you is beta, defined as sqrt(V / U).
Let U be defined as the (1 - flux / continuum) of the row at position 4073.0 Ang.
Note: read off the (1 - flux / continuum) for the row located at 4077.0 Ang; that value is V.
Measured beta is 7.5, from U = 0.00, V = 0.109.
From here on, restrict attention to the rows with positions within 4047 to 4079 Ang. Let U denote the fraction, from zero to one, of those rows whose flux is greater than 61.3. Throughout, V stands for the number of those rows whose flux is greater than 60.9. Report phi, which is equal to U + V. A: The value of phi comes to 3.4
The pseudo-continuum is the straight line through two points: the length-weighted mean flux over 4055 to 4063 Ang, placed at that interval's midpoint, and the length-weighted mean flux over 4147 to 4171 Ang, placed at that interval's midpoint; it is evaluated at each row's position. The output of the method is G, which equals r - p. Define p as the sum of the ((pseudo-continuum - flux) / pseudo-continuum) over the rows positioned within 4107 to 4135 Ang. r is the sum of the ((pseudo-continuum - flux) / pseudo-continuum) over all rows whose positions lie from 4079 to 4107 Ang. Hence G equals 0.2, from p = -0.23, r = -0.03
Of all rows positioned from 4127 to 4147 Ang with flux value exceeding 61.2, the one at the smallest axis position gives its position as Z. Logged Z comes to 4129.0 Ang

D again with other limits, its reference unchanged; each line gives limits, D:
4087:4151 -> 4089.0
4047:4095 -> 4089.0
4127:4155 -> 4141.0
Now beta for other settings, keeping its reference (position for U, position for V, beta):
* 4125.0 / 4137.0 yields 0.8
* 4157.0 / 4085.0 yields 1.3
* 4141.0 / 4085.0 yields 0.6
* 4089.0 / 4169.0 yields 0.3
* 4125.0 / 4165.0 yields 0.5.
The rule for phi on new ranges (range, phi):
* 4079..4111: 5.5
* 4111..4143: 7.9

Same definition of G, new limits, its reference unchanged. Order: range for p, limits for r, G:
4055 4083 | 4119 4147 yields -0.4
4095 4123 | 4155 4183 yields 0.1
